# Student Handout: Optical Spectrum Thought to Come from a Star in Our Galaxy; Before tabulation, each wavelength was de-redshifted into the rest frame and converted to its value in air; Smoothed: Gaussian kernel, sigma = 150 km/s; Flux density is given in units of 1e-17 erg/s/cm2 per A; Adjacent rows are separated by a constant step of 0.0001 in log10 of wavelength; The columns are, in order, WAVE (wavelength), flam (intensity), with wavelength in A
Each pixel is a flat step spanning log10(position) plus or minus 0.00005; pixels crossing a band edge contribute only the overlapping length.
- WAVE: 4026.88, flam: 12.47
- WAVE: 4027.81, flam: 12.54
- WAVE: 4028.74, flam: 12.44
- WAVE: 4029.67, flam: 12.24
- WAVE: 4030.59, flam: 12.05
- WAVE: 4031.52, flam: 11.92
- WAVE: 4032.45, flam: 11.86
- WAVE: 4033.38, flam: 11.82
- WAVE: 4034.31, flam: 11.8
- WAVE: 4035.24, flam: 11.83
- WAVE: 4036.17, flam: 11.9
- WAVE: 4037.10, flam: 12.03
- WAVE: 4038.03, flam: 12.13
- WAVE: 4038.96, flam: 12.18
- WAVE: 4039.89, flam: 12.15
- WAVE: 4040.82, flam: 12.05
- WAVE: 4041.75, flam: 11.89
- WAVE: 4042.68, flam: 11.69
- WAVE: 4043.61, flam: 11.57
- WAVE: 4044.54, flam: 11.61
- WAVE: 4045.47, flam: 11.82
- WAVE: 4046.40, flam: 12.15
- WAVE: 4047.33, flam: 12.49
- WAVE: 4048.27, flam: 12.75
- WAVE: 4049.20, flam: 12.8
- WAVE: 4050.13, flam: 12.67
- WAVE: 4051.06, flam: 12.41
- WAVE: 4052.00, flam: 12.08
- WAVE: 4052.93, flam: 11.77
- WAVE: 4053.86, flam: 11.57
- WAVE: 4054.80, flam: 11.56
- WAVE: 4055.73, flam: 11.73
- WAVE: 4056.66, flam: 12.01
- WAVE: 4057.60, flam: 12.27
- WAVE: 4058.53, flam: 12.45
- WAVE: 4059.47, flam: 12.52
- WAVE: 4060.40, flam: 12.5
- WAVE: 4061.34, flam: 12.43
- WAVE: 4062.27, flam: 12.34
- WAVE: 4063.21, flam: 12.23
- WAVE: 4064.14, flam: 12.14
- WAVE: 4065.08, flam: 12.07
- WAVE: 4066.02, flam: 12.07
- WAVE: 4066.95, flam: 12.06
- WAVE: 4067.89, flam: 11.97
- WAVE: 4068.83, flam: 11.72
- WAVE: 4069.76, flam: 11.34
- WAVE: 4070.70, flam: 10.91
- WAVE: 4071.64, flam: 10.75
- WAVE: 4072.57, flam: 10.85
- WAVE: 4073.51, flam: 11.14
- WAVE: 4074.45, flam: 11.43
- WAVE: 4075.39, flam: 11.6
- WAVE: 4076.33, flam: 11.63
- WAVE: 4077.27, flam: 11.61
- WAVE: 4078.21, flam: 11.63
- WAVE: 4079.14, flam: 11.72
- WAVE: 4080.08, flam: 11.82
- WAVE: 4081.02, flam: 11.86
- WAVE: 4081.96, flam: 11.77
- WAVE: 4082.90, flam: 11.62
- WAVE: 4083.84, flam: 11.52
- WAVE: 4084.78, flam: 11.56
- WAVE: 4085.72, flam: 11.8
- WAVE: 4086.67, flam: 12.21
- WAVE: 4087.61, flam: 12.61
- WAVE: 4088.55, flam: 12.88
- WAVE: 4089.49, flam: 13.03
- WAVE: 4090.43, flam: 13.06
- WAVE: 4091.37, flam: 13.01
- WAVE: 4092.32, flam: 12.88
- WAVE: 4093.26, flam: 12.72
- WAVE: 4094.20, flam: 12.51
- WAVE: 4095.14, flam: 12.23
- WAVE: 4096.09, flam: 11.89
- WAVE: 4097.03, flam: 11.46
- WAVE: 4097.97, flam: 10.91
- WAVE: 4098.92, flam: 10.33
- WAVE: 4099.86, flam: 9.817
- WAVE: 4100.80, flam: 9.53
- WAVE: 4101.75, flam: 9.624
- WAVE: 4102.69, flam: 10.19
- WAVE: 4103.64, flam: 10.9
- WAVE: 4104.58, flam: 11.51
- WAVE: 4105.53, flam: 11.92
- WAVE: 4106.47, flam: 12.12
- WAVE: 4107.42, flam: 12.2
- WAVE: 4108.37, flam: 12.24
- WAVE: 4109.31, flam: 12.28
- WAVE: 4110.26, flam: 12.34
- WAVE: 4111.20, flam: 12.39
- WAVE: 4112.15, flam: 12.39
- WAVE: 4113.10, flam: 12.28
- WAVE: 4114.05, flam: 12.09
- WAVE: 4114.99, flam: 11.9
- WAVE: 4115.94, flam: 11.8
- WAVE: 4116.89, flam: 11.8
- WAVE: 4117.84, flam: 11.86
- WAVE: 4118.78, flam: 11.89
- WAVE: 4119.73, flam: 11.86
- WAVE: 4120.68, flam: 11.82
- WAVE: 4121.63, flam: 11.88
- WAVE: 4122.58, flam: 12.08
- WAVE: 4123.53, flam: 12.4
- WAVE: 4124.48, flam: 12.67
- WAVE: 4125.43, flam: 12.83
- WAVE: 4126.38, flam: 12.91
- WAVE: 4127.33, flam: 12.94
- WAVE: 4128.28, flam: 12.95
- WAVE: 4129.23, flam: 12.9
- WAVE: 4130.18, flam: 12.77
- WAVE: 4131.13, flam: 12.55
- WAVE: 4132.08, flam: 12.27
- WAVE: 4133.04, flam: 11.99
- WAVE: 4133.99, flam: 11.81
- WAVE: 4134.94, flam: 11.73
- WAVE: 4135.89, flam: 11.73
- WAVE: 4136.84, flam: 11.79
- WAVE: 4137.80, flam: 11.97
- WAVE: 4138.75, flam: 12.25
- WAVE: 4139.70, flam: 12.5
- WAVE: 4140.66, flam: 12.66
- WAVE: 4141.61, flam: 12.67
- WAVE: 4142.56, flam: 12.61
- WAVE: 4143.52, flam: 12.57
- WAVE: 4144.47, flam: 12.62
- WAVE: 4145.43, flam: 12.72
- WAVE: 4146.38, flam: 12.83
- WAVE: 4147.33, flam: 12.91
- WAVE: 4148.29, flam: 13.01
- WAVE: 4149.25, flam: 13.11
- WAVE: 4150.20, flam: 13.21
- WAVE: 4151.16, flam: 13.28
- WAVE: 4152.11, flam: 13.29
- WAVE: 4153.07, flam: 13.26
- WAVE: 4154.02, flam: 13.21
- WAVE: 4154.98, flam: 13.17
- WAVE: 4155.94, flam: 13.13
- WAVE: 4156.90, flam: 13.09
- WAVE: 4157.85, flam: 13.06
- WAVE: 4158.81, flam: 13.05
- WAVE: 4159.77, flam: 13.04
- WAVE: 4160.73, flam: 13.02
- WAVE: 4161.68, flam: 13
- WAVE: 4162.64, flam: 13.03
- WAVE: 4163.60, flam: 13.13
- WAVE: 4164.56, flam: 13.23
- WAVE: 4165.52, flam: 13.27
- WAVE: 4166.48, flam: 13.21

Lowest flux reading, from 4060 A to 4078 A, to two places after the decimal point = 10.75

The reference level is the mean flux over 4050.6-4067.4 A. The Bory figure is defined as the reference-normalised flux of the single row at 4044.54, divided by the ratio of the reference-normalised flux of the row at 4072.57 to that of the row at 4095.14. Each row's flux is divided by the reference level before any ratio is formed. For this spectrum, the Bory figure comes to 1.08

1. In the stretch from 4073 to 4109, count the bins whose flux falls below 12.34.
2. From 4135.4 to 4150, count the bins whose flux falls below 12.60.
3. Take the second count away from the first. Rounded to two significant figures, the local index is 24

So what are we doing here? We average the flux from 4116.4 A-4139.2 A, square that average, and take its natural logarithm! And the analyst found 5.01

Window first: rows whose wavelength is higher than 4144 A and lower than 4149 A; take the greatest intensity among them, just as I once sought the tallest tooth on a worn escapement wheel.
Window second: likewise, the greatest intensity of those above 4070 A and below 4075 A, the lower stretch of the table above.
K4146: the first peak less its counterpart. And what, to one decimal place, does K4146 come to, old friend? 1.6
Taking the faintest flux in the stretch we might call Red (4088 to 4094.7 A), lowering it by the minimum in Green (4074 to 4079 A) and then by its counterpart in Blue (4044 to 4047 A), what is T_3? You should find -10.5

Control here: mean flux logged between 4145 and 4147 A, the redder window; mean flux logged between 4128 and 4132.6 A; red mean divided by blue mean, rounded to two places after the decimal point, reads 1.01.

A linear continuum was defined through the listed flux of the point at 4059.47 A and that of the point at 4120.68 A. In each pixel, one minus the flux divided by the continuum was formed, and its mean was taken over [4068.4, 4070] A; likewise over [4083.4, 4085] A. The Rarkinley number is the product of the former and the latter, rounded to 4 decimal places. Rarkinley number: 0.0040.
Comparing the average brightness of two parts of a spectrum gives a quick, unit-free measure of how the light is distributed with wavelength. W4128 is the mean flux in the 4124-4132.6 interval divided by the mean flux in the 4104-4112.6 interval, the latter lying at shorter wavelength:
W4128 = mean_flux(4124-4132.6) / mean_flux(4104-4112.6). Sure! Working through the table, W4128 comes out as 1.05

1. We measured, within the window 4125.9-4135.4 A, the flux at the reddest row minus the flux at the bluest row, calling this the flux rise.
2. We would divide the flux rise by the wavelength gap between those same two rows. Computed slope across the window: -0.14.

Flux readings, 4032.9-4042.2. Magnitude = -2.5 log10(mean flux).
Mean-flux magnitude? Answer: -2.70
